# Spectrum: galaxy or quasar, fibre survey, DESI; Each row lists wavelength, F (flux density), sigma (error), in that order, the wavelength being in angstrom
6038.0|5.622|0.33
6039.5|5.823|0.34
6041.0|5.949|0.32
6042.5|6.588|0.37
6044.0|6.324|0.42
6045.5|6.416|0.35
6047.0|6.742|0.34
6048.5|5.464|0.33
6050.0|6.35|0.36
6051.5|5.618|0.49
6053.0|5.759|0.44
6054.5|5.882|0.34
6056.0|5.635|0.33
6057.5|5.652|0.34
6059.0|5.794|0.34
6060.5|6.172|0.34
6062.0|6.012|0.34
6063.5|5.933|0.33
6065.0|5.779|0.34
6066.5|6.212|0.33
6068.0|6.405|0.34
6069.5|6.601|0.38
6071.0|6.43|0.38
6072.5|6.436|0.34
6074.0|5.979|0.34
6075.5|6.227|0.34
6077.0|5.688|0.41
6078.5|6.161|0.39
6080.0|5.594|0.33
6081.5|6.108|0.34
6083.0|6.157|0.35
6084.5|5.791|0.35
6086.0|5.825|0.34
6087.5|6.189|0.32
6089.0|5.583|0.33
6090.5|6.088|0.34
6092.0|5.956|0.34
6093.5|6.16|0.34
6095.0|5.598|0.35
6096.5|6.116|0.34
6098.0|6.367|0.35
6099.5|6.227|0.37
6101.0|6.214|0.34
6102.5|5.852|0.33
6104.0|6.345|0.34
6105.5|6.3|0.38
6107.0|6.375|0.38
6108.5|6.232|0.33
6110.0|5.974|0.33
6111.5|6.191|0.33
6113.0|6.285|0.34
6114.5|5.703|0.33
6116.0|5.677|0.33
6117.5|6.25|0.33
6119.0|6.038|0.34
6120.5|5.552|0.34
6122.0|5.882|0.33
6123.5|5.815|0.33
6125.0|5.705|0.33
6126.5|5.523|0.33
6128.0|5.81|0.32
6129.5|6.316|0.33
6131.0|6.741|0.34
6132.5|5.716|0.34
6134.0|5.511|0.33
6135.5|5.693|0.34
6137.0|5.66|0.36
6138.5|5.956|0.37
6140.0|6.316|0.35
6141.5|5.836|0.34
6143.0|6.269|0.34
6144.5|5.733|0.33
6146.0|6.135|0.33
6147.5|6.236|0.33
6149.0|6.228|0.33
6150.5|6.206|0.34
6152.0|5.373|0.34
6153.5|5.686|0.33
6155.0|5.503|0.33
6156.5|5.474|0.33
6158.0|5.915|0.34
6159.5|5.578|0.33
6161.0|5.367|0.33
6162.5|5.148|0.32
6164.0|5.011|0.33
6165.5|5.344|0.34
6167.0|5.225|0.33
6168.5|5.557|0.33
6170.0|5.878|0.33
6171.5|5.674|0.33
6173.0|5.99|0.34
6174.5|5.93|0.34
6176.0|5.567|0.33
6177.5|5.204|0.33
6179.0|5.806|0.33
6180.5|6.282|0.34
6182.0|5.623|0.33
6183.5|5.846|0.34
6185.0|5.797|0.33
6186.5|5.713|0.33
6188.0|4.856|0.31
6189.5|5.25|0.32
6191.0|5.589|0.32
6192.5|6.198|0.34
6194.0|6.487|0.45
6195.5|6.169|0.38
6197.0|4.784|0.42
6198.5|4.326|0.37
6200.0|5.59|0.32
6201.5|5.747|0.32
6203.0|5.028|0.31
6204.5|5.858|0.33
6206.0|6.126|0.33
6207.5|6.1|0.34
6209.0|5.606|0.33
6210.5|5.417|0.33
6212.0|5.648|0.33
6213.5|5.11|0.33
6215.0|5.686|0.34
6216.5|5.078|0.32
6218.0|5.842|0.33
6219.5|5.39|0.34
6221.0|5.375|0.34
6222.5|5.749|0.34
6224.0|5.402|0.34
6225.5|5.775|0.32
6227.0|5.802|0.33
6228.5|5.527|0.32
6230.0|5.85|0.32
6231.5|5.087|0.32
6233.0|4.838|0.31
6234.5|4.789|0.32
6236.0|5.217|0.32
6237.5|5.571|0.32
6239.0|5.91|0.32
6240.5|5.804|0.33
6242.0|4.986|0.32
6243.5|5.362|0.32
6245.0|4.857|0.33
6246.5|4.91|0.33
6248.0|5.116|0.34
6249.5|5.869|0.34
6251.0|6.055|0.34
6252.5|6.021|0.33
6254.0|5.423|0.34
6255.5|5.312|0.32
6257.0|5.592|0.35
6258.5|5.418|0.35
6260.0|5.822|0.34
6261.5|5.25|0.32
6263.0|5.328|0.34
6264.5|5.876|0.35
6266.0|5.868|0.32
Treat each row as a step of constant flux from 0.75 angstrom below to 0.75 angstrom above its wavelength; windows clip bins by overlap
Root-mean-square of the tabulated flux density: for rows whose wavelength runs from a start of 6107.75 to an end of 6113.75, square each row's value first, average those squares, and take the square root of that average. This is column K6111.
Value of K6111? 6.17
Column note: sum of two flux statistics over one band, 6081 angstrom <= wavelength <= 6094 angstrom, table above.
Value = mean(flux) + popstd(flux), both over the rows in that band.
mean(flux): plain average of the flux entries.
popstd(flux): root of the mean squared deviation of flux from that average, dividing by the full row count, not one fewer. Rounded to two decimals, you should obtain 6.18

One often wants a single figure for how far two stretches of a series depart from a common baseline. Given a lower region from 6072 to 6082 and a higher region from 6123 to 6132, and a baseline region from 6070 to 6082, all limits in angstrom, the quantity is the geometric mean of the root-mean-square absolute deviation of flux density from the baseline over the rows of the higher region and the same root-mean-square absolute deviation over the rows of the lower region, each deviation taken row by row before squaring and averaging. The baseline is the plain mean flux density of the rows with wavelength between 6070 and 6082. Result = 0.35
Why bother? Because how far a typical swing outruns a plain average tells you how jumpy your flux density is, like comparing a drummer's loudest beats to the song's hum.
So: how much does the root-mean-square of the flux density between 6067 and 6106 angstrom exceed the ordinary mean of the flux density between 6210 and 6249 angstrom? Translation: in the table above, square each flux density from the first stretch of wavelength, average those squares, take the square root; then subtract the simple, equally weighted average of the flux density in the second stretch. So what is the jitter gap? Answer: 0.71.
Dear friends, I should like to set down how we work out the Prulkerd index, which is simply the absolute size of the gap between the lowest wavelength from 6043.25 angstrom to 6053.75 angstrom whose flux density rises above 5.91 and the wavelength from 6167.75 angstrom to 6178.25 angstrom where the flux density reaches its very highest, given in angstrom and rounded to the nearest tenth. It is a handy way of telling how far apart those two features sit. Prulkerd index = 129.0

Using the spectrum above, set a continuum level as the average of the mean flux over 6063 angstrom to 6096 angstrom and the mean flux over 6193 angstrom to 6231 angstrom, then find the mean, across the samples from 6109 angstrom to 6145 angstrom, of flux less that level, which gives 0.1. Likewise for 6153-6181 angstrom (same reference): -0.2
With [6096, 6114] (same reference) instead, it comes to 0.4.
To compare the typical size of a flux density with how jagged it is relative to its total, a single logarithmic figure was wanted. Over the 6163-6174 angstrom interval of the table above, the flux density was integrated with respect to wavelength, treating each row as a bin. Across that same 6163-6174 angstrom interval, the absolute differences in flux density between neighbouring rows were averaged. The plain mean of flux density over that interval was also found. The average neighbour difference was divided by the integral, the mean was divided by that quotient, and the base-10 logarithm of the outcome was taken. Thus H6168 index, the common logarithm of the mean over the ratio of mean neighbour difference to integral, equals 3.1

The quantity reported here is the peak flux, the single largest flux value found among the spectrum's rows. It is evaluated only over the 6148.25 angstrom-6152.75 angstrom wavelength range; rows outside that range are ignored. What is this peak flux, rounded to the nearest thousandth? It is 6.228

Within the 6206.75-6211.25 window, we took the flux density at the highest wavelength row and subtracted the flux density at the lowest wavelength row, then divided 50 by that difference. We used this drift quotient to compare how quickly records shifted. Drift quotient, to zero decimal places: -73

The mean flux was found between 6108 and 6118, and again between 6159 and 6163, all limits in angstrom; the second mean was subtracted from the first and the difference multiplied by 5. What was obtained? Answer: 3.4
